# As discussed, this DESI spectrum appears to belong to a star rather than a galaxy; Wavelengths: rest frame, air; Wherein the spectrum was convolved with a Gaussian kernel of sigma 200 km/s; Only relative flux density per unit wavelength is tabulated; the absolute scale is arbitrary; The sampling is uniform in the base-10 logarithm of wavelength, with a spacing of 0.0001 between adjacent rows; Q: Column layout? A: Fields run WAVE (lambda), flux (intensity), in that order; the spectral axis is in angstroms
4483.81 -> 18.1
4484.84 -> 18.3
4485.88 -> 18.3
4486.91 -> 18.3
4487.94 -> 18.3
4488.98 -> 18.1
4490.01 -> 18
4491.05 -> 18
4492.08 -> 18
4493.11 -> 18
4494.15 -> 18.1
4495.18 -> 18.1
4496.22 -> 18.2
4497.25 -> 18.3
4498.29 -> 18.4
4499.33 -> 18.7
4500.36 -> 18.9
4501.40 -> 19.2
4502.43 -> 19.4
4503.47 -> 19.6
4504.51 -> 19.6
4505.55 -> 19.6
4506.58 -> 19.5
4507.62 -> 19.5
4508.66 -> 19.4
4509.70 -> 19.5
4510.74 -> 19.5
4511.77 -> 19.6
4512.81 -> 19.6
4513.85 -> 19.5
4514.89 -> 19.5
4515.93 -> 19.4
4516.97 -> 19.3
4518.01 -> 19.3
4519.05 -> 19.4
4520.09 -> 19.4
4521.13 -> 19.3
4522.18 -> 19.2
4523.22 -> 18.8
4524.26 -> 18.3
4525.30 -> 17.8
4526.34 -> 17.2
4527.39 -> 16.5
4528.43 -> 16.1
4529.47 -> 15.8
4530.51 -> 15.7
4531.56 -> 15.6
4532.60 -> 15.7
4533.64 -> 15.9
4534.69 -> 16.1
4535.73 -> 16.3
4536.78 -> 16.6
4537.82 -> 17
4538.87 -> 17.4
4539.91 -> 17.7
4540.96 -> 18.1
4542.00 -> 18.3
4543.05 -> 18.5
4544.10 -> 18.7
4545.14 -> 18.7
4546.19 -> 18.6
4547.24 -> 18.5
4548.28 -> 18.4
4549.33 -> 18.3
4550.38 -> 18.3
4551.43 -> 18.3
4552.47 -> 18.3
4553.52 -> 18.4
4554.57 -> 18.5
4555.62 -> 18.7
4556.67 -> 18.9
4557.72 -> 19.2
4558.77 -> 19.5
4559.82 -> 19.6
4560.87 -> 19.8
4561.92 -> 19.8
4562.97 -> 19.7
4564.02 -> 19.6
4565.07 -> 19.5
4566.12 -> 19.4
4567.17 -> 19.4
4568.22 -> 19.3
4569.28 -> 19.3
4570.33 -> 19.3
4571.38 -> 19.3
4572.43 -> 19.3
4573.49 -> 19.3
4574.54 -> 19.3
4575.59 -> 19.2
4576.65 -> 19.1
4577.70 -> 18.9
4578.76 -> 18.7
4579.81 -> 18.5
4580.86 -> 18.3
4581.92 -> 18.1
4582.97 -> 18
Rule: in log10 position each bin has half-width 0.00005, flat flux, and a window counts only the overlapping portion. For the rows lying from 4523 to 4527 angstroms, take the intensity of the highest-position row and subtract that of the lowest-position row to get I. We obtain -1.6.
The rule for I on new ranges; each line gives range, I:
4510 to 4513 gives 0.1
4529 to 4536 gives 0.5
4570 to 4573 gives 0.0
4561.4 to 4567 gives -0.4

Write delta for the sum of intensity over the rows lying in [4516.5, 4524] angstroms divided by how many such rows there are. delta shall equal 19.2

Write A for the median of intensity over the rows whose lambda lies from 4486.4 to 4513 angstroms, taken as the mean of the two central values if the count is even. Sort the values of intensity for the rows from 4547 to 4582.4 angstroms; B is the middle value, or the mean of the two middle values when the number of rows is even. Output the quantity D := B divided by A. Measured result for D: 1.021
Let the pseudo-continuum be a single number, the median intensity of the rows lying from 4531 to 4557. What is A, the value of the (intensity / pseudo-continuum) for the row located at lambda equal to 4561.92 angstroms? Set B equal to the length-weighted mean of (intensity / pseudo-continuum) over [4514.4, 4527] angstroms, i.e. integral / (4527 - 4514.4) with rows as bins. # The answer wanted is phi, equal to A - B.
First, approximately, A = 1.08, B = 1.03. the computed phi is 0.05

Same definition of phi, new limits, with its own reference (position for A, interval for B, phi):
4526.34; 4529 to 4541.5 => 0.04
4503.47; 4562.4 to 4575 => 0.01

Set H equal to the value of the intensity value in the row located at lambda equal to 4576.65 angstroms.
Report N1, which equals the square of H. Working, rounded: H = 19.1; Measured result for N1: 365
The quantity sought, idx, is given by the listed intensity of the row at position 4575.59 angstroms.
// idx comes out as 19.2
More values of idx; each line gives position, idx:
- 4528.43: 16.1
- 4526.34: 17.2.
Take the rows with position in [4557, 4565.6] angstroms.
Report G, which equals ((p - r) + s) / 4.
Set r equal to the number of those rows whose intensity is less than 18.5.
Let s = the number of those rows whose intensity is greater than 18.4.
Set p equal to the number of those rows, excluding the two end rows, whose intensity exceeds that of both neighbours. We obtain 2.0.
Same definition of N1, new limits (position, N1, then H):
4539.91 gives 313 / 17.7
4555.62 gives 350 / 18.7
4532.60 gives 246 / 15.7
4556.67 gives 357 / 18.9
